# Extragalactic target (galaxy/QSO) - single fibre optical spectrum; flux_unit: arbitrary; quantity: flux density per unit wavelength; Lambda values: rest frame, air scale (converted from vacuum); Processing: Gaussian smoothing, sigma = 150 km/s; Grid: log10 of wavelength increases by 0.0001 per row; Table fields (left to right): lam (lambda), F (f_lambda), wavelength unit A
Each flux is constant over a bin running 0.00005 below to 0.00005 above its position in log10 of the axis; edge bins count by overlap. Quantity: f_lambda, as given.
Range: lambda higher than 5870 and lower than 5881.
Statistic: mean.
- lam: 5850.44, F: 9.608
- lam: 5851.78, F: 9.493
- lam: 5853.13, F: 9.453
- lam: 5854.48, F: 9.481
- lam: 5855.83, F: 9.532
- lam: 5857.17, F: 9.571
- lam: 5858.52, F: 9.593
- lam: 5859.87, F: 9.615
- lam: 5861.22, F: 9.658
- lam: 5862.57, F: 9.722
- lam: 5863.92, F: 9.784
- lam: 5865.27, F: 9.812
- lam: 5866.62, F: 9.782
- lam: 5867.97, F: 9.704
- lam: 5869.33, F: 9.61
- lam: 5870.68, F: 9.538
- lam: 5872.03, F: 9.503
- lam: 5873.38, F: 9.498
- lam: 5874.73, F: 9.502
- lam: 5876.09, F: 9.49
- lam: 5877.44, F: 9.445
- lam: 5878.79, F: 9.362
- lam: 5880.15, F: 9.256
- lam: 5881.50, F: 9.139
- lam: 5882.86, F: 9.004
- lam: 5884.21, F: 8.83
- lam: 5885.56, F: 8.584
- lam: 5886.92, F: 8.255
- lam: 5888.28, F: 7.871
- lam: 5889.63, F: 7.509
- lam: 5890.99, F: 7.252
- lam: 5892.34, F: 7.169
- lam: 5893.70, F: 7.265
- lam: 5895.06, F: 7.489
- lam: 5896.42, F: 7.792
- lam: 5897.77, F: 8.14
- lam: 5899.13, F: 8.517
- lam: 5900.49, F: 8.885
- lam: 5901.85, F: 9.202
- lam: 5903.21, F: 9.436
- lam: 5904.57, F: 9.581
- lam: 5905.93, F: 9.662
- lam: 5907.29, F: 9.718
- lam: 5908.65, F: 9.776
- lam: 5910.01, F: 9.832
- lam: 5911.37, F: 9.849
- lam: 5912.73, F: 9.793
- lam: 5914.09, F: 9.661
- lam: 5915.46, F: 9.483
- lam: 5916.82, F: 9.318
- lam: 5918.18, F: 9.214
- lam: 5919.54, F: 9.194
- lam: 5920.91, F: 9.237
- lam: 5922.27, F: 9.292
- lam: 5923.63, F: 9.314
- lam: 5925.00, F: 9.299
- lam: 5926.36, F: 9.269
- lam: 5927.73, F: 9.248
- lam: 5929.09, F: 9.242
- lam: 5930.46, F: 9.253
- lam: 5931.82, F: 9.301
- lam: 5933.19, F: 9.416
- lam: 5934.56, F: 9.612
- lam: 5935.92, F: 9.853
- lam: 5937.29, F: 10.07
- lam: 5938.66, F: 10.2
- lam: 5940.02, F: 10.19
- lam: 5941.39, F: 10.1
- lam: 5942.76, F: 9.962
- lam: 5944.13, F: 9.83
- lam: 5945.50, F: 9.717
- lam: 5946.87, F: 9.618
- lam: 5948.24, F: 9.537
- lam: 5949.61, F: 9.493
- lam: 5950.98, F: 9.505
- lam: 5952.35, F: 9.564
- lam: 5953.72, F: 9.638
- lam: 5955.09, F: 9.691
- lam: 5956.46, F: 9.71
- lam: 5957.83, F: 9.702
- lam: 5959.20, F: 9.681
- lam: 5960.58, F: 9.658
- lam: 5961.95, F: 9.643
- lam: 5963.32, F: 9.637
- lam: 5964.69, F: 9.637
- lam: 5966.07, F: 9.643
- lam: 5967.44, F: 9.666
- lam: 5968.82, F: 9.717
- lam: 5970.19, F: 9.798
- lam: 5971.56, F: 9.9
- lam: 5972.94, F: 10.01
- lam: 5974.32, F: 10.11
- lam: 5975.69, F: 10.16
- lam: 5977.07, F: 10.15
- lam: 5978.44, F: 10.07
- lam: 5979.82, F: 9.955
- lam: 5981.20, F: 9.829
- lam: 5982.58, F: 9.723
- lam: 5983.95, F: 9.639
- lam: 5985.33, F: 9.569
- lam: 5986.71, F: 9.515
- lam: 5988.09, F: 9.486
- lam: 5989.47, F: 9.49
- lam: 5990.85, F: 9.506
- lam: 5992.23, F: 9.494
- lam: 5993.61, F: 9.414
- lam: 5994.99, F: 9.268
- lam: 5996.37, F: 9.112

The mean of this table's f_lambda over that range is 9.4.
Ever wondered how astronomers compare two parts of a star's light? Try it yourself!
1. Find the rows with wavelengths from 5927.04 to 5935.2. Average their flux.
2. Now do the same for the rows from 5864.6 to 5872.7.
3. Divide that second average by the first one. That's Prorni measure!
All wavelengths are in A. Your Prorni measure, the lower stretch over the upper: 1.03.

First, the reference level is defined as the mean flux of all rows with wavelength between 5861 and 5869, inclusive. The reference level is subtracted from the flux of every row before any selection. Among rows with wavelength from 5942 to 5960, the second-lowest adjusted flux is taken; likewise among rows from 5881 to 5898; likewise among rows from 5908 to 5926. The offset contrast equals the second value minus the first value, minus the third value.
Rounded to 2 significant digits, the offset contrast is -1.7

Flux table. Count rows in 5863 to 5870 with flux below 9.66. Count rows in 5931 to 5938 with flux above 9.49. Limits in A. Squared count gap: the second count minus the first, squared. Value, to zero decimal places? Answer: 4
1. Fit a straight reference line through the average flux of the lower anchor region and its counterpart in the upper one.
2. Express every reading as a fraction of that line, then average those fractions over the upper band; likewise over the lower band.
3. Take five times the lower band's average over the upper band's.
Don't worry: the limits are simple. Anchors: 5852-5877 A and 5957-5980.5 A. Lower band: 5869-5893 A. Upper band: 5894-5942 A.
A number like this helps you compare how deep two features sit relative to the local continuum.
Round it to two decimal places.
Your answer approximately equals 4.76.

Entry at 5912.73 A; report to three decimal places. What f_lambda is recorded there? 9.793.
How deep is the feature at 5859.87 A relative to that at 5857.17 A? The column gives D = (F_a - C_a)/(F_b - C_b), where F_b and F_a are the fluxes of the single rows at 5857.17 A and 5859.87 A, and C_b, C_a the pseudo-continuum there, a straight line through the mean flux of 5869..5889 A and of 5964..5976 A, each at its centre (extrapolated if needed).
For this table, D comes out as 1.0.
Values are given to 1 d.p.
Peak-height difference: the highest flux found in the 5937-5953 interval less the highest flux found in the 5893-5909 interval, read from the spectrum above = 0.4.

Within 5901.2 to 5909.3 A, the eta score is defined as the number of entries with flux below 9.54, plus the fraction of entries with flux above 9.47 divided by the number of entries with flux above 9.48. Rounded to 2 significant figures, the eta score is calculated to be 2.2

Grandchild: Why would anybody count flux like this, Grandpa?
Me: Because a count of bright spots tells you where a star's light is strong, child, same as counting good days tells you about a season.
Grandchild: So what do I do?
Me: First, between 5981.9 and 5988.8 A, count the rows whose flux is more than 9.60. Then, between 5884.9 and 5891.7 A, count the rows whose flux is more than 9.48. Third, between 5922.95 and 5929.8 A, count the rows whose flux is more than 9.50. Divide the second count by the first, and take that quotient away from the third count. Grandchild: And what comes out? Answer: 0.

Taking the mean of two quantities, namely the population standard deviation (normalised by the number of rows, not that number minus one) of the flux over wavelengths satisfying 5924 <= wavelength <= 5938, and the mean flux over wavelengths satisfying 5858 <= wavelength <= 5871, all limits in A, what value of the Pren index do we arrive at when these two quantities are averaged 4.98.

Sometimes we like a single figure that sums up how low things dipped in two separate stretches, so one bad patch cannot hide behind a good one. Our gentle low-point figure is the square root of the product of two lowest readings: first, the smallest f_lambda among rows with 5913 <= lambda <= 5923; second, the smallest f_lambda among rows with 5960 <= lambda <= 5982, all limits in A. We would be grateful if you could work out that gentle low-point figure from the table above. 9.4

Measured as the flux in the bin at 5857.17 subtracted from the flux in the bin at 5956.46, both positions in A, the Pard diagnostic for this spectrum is 0.1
